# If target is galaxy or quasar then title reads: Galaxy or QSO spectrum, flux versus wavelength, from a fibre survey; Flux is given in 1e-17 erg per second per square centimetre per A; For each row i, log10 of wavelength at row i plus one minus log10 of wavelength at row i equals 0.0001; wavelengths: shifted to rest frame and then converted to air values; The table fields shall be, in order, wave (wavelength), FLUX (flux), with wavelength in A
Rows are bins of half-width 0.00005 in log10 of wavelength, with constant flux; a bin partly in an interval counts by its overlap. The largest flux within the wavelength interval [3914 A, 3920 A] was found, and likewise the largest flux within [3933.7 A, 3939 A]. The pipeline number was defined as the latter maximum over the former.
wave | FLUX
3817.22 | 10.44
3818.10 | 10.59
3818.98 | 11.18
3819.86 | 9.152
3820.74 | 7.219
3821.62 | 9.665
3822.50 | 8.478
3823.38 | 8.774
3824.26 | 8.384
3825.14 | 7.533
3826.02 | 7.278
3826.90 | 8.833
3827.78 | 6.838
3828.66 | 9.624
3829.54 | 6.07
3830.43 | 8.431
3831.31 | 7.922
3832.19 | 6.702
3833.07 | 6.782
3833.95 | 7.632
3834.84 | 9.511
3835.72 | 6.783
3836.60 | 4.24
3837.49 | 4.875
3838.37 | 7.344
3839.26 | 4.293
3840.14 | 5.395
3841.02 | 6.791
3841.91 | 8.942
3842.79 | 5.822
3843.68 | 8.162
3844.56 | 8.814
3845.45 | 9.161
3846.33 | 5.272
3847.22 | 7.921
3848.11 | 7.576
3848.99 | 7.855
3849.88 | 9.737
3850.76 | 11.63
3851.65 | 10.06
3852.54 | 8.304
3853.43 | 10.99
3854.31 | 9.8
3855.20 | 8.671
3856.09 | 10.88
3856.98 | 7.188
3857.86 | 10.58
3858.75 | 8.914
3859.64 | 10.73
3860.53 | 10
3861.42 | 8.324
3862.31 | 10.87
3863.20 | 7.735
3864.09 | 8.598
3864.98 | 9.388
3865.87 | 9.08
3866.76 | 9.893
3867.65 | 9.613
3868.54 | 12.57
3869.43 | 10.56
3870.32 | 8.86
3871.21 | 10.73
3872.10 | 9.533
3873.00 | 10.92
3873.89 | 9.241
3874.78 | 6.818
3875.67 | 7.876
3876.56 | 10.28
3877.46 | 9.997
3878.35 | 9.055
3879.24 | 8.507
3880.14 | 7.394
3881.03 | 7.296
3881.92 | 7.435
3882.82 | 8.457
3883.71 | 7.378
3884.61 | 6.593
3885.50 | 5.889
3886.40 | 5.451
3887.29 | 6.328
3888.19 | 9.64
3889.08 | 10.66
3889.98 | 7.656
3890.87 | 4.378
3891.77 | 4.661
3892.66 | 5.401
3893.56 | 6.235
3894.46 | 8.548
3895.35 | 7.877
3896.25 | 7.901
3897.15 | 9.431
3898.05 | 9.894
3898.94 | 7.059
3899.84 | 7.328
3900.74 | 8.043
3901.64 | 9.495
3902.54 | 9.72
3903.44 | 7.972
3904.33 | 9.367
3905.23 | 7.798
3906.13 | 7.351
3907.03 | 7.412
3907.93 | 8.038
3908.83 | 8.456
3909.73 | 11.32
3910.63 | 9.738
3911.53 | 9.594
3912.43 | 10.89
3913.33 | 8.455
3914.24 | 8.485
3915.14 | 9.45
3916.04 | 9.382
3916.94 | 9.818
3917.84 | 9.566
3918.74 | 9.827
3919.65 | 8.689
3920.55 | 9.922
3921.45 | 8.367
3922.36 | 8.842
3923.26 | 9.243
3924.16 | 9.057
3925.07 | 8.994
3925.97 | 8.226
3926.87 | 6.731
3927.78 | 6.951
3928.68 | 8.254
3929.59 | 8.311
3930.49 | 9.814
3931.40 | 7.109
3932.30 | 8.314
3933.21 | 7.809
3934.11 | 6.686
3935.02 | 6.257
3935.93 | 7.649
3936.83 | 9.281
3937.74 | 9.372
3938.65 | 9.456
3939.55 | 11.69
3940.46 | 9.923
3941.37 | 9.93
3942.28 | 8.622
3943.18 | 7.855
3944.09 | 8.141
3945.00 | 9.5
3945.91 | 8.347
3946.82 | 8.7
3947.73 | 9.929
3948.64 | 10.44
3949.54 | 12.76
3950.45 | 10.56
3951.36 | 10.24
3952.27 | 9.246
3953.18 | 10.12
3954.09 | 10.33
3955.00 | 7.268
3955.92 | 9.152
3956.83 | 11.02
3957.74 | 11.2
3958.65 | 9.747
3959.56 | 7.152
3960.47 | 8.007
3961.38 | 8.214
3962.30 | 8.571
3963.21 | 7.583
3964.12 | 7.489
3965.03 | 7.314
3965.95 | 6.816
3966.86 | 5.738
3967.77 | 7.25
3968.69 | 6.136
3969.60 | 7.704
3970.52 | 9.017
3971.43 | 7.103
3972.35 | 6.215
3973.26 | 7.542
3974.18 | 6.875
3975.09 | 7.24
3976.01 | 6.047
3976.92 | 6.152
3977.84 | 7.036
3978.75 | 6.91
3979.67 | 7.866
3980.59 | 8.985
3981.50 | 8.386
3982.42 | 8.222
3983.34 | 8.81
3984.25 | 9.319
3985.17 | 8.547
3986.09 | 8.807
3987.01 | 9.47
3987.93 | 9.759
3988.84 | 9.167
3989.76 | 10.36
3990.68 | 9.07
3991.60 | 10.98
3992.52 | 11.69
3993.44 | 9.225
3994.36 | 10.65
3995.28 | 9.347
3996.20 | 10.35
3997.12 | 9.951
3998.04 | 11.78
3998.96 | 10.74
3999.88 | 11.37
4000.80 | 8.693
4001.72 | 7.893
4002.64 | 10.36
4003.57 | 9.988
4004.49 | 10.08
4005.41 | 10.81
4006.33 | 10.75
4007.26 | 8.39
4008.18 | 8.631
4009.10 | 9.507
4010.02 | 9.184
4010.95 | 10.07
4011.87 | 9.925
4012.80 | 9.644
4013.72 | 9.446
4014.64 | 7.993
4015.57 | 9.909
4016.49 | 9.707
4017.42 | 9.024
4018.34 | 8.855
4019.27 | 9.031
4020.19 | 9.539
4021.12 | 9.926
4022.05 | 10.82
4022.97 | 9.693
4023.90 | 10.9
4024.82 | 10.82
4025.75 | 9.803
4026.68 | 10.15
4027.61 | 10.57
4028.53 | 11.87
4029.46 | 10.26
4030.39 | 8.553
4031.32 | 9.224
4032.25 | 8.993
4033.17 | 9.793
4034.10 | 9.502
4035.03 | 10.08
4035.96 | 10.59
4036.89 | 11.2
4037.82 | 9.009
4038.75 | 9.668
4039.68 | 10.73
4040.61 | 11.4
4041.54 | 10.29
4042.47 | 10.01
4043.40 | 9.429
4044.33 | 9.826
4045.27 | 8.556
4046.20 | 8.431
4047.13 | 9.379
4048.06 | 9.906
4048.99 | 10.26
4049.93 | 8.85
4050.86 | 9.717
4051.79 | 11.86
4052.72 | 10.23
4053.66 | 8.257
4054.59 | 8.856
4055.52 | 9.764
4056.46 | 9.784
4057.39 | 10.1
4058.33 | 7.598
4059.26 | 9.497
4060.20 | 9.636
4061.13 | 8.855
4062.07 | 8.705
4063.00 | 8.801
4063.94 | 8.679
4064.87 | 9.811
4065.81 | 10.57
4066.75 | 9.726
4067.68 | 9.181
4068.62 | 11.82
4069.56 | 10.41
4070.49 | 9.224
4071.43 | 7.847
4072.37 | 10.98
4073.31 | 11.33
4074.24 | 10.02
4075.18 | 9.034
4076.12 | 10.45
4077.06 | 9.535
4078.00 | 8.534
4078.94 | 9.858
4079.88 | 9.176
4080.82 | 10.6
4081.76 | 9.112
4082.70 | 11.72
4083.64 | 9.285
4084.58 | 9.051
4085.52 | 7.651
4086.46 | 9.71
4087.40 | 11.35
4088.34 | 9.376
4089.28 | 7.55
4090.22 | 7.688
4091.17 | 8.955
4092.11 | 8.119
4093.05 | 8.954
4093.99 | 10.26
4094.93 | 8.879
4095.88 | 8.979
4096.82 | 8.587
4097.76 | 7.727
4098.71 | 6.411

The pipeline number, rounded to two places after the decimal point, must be 0.96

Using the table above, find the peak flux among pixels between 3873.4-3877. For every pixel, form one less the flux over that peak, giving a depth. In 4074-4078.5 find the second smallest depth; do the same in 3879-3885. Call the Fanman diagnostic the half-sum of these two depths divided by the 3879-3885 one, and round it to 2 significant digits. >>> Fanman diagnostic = 0.57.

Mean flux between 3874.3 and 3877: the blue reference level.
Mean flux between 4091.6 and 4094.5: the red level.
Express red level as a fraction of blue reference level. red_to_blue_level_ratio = 1.09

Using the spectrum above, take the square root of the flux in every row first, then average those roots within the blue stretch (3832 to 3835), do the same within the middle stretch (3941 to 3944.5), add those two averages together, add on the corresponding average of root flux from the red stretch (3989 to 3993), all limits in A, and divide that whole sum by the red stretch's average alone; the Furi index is 2.76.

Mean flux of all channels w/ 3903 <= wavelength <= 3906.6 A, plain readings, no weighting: 8.1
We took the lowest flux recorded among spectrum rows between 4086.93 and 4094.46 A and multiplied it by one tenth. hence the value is 0.8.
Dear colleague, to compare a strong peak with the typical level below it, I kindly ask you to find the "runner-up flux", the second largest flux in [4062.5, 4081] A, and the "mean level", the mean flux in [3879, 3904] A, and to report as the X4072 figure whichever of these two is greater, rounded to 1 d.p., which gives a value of 11.3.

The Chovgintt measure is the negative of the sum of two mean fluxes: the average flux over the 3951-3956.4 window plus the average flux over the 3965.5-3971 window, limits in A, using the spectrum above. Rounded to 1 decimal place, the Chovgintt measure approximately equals -16.5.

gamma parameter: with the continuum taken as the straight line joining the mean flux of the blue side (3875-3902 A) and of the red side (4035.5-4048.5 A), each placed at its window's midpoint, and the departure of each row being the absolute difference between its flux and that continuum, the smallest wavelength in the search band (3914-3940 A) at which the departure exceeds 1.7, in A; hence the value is 3920.55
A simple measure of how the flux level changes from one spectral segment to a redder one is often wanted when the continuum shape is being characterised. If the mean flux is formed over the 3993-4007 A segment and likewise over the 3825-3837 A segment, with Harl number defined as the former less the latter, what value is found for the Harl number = 2.7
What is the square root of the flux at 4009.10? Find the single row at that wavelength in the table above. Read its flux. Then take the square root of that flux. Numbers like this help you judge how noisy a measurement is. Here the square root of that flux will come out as 3.08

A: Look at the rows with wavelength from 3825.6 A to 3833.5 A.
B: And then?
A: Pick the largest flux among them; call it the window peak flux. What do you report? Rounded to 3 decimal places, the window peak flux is 9.624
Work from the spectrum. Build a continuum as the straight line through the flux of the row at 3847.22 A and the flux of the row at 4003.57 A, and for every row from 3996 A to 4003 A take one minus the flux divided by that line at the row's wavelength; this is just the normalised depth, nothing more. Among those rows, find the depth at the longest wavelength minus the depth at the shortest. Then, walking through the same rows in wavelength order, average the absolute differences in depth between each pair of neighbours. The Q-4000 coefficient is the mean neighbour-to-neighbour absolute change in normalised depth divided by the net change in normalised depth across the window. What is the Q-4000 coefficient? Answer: 18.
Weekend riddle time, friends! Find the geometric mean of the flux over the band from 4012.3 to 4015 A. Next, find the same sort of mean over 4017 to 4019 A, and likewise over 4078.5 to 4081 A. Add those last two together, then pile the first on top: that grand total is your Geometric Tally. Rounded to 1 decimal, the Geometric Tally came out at 27.8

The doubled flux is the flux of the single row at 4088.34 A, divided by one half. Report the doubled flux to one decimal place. 18.8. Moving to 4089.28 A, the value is 15.1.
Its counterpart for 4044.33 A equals 19.7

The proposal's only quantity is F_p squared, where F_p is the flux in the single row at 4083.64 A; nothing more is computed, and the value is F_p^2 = 86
